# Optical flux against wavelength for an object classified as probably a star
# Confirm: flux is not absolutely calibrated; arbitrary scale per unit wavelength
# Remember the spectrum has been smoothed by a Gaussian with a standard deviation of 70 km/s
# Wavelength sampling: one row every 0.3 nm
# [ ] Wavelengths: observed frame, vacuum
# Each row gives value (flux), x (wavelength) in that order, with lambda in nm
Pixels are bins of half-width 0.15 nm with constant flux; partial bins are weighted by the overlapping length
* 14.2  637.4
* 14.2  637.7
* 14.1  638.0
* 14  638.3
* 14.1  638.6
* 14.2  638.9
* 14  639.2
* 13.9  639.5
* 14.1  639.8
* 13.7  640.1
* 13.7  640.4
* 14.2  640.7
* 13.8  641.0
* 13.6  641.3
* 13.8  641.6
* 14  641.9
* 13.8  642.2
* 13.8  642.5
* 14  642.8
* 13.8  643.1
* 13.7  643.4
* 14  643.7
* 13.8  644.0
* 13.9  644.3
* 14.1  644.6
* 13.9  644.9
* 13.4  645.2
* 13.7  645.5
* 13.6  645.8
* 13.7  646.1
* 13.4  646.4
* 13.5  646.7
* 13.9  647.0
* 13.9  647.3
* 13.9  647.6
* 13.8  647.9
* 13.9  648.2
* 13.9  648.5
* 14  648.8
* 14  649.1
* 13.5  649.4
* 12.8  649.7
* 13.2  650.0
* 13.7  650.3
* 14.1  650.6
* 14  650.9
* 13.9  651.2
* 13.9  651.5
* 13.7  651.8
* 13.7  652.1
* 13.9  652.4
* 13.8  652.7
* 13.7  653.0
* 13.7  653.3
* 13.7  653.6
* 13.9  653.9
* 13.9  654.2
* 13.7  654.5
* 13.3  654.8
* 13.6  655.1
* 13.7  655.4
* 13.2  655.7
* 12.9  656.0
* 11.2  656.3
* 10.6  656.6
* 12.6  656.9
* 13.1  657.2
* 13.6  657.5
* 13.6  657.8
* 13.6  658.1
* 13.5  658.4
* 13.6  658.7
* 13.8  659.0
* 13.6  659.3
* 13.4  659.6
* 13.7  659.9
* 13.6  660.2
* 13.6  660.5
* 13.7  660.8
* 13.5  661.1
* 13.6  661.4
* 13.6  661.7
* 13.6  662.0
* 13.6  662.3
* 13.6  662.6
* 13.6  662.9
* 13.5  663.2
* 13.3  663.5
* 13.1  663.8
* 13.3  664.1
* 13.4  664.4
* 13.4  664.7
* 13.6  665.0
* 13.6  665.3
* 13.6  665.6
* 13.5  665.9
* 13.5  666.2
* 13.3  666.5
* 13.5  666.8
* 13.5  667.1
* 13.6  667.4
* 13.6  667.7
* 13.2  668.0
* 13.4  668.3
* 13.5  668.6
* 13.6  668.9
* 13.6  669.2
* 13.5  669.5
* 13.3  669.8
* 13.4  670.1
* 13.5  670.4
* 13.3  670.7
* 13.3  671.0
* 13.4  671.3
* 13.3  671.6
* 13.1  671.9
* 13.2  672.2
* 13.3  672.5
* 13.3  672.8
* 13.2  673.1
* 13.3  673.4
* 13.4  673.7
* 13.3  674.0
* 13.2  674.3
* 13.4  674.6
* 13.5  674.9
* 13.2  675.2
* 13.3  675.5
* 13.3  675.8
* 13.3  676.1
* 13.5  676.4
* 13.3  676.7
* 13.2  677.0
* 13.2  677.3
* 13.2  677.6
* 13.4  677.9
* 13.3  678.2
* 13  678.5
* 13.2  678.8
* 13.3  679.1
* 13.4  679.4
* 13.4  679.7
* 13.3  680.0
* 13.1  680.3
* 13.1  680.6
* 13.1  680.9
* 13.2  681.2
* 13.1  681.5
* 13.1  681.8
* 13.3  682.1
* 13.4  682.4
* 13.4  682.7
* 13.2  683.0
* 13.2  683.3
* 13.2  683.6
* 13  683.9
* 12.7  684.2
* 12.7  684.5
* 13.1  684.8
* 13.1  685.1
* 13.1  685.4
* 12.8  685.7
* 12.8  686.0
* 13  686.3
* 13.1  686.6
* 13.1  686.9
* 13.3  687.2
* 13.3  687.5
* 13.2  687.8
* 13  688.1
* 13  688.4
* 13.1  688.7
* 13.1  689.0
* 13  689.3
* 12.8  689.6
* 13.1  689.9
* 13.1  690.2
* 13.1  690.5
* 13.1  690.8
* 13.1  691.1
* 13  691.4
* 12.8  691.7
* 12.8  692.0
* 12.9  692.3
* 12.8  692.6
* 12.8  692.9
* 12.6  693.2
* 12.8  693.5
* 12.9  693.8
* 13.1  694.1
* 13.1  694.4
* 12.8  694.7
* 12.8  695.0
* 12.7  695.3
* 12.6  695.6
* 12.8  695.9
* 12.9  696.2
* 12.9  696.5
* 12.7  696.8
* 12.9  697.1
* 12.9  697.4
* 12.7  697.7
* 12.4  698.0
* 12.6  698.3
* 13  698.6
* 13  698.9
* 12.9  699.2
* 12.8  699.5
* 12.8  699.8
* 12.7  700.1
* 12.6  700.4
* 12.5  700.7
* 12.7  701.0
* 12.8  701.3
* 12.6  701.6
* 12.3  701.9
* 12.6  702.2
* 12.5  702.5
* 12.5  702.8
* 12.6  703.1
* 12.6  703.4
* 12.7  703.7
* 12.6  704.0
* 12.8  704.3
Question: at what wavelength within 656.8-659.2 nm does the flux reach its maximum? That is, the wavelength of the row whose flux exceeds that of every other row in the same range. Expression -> 659.0 nm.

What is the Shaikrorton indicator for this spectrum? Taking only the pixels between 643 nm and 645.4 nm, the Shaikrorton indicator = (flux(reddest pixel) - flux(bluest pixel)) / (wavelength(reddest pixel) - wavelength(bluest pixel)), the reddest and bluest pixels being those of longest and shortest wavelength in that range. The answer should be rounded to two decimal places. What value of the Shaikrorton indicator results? -0.19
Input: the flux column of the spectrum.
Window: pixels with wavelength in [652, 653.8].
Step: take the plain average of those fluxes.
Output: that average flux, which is 13.8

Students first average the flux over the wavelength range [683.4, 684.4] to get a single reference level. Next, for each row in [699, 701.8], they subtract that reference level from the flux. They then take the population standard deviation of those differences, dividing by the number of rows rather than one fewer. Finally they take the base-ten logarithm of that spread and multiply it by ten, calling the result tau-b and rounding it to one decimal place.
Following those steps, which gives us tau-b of -9.2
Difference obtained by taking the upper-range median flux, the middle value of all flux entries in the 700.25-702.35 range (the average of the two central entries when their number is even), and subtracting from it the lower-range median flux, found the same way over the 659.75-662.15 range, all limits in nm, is -1.0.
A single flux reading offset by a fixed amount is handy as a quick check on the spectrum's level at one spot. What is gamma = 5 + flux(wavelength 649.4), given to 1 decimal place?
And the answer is 18.5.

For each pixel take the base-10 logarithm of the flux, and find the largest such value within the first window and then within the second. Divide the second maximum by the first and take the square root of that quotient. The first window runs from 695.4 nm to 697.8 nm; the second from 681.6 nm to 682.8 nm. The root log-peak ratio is 1.01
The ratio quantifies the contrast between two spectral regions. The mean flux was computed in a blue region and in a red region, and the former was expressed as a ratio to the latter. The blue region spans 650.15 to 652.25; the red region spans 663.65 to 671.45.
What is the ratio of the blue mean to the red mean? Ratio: 1.03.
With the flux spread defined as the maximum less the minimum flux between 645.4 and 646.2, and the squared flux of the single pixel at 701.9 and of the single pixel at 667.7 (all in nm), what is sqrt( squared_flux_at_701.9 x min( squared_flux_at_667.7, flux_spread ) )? 3.9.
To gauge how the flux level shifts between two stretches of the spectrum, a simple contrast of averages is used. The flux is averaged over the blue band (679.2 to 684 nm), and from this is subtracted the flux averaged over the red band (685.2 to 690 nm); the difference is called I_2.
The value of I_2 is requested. 0.17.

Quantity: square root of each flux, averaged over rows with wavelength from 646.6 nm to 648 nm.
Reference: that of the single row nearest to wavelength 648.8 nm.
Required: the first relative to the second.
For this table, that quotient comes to 0.99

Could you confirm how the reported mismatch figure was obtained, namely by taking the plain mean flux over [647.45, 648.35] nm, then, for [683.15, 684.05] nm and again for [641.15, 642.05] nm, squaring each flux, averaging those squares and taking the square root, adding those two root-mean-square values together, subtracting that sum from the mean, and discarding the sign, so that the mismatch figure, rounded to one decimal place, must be 13.1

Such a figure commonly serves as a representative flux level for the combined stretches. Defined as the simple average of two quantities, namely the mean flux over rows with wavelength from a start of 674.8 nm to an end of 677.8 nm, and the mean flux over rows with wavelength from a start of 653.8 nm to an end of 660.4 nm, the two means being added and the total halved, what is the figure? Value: 13.3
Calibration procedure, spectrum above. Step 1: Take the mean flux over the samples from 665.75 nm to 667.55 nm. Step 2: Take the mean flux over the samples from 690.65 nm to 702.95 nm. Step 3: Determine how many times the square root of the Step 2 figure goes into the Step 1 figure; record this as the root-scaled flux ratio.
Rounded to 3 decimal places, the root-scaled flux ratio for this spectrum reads 3.772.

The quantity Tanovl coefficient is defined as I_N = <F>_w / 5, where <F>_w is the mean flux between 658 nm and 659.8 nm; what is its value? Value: 2.72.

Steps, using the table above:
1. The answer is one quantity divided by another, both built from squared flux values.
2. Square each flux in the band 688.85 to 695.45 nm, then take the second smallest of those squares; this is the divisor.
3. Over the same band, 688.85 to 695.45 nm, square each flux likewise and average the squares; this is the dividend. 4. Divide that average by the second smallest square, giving 1.04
